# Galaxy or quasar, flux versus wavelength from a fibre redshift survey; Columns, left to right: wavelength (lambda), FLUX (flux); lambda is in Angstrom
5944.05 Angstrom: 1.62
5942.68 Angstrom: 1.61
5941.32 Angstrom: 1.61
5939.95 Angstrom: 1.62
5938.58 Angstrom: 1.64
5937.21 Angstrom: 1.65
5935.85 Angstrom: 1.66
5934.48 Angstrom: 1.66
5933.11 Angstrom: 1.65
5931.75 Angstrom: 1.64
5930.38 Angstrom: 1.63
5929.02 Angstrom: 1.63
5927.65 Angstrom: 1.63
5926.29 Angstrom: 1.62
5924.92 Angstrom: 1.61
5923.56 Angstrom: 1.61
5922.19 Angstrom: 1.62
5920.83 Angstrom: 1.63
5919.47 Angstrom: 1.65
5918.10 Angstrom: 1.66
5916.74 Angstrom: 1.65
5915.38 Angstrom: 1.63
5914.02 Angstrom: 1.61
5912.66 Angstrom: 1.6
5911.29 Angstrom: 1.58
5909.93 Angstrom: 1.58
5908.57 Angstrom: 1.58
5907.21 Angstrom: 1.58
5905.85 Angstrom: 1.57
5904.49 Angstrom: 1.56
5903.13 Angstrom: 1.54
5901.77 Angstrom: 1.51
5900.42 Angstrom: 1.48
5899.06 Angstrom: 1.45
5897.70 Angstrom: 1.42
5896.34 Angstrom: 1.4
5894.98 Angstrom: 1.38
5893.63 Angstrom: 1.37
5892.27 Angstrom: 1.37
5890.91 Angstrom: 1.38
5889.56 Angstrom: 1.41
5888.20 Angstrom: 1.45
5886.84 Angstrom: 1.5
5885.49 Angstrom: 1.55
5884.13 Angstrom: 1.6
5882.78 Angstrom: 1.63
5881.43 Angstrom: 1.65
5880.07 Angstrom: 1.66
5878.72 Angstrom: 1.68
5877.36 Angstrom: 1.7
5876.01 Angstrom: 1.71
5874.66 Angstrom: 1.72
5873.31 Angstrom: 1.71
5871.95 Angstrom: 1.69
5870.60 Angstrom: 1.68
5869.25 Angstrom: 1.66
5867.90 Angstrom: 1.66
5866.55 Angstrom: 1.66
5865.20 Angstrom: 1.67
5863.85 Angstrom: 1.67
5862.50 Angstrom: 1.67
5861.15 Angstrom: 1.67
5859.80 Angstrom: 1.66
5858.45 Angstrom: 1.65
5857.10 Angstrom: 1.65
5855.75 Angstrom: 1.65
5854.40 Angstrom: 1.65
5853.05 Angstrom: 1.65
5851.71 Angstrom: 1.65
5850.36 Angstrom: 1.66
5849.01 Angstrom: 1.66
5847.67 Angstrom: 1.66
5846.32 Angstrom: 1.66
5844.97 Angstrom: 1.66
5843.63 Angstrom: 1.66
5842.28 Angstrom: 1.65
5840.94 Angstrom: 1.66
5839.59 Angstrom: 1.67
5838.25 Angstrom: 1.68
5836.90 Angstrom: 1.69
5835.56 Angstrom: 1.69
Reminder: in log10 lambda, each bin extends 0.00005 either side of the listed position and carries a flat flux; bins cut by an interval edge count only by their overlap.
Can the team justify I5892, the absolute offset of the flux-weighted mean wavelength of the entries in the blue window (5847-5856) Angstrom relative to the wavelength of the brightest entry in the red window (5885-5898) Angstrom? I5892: 33.8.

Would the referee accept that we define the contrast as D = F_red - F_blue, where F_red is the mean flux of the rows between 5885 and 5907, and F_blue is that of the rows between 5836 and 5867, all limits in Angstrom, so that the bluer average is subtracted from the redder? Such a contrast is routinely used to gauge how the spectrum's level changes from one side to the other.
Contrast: -0.2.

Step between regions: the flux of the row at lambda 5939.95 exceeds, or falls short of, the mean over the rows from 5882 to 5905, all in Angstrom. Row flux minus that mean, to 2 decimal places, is 0.15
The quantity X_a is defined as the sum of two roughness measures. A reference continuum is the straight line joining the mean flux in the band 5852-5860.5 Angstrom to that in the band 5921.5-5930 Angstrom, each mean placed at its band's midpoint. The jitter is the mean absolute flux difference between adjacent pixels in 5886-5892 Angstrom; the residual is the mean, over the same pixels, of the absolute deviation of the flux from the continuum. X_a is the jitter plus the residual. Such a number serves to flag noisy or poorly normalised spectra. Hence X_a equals 0.24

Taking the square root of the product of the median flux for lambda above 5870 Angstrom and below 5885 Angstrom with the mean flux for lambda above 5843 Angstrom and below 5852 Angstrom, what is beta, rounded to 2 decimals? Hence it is 1.67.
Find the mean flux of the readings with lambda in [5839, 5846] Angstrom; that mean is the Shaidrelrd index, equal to 1.66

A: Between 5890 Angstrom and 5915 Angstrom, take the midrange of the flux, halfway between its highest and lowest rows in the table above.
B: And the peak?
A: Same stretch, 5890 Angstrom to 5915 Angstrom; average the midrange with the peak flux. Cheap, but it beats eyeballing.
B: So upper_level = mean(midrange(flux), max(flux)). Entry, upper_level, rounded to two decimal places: 1.55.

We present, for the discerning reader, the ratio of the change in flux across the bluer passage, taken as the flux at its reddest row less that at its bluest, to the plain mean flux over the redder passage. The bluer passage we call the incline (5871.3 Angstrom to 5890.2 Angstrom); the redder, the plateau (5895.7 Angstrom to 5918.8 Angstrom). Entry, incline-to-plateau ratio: -0.18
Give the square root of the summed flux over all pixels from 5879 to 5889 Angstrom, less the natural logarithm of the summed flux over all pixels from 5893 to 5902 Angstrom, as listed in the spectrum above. 1.02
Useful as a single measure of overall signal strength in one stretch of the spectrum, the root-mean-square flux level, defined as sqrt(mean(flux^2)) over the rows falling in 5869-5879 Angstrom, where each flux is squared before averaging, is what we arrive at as 1.69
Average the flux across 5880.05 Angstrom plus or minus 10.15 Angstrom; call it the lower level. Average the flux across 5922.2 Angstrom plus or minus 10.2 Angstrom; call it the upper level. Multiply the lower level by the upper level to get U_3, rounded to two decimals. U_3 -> 2.64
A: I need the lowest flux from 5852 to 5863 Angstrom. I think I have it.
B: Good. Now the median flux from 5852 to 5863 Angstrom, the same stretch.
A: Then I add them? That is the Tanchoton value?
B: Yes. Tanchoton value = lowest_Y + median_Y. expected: 3.30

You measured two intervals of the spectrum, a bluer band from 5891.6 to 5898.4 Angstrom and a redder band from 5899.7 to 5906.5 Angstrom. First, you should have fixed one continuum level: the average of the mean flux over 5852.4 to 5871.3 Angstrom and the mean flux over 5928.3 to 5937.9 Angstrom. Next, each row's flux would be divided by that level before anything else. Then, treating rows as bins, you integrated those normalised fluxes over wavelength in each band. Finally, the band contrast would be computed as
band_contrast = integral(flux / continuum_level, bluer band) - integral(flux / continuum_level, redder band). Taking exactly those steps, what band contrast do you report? -0.60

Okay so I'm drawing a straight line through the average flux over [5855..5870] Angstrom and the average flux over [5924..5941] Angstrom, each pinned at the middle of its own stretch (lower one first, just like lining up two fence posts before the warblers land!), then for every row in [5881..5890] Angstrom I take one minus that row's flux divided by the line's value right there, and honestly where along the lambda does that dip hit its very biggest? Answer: 5889.56 Angstrom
